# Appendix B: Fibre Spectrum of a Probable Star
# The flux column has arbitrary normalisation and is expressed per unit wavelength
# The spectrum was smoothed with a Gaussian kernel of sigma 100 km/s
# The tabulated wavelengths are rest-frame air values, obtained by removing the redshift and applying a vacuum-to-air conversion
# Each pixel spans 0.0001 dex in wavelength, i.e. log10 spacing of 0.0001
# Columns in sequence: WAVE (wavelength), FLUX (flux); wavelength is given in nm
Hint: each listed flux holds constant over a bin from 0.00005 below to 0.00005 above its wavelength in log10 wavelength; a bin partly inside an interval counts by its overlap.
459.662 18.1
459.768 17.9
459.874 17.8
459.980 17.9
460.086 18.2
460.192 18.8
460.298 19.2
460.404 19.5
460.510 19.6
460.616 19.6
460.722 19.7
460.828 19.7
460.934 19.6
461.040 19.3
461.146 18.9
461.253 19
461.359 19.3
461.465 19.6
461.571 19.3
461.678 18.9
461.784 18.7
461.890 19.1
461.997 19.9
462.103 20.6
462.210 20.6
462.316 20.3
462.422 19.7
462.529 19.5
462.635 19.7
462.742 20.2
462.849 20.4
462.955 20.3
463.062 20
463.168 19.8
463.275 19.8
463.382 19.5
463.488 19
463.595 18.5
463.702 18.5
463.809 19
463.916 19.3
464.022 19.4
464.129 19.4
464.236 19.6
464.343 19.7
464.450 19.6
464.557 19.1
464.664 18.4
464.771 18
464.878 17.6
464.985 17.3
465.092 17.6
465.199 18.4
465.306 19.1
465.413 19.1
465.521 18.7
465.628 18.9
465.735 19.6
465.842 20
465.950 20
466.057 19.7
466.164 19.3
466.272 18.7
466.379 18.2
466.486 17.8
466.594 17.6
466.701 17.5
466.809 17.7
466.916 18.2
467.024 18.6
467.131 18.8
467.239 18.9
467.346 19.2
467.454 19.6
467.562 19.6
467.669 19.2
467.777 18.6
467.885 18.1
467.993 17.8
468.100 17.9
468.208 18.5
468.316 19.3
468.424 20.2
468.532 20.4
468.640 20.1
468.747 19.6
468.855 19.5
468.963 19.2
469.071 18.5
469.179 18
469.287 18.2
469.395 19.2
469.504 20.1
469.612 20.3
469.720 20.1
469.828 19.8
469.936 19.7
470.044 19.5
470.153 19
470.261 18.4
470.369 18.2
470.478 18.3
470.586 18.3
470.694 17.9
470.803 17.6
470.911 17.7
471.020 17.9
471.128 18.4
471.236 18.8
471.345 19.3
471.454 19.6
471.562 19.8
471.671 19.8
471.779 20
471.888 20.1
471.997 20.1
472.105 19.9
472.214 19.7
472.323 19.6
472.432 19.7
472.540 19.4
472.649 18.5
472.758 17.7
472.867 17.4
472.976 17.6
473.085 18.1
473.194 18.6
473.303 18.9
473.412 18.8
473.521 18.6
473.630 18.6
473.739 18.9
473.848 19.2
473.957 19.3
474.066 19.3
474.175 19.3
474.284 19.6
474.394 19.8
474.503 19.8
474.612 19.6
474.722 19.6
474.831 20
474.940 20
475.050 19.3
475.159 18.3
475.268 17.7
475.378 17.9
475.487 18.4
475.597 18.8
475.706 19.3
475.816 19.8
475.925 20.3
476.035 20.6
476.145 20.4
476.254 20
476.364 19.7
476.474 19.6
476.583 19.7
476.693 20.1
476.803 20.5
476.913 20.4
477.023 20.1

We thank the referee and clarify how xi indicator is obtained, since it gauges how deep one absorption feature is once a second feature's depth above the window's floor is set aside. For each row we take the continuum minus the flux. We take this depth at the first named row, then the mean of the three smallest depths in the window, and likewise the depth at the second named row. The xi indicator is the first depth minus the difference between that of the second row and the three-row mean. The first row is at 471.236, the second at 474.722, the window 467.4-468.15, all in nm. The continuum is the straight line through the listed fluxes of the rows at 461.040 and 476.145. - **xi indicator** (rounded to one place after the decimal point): 0.9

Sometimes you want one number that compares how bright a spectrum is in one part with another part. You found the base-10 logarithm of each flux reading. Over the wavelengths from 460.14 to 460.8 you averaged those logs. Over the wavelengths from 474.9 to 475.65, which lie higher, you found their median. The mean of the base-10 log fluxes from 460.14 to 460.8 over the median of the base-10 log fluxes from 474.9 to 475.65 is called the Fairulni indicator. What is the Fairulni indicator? 1.02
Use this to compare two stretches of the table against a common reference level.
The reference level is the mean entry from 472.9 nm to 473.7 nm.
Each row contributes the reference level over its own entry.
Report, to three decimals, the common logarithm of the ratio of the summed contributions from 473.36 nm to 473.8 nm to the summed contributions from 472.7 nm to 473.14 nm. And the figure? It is -0.025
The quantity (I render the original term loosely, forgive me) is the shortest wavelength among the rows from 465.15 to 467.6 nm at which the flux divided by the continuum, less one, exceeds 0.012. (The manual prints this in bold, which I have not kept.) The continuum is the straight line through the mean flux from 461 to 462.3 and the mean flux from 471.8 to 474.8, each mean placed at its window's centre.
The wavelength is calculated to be 465.735 nm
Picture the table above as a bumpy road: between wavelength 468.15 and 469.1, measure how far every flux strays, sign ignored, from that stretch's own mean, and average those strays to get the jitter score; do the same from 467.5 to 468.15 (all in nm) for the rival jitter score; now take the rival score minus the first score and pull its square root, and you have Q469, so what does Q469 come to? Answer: 0.25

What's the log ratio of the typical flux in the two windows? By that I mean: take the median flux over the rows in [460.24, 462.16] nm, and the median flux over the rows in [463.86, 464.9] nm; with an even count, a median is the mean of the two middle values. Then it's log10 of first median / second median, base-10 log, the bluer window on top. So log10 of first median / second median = 0.0011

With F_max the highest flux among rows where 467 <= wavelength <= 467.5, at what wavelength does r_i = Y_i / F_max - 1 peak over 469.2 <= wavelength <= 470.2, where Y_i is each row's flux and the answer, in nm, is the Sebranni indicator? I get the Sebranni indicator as 469.612 nm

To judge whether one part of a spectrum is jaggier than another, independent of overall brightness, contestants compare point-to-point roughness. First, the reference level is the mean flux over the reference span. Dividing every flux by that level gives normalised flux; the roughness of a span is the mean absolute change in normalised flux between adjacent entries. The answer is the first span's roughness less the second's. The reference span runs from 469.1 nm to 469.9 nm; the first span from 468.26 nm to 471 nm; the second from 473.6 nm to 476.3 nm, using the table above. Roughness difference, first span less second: 0.003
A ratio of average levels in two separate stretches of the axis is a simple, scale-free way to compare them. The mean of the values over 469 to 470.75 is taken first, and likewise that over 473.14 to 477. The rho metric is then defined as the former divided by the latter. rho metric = 0.98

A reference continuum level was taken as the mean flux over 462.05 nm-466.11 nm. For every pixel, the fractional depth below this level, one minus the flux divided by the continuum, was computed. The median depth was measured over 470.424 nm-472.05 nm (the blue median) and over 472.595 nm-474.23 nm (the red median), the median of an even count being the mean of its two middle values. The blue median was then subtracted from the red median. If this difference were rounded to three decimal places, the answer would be 0.010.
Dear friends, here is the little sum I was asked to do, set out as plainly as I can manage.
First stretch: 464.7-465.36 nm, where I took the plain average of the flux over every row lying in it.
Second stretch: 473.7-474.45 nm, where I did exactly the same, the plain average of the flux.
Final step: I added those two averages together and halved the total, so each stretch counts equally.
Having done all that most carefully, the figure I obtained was 18.7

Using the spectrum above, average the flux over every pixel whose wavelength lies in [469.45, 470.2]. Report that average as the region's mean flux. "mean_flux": 19.8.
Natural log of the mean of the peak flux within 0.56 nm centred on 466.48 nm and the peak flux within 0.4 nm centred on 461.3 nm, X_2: 2.95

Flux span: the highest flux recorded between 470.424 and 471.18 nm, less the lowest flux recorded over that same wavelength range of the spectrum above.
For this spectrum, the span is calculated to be 0.80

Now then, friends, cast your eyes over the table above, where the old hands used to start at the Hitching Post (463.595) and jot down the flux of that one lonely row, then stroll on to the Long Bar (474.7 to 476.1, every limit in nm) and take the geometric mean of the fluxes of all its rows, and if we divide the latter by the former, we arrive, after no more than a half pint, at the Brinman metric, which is 1.04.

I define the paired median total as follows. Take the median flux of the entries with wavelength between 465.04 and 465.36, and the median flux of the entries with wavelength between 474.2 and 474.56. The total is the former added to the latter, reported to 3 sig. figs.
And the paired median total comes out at 38.2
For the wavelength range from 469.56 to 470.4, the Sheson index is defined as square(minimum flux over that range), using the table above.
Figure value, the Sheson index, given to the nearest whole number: 331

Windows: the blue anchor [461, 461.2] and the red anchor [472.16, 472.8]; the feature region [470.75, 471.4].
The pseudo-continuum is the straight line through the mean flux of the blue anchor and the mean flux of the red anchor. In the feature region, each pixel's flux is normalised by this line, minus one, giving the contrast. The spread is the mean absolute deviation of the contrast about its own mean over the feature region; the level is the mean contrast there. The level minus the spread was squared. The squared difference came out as 0.005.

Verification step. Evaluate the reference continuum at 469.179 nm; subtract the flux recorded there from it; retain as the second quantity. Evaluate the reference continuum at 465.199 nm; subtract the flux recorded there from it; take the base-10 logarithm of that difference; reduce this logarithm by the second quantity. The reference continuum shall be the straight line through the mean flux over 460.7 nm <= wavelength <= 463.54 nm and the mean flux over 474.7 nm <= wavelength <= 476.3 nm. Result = -1.42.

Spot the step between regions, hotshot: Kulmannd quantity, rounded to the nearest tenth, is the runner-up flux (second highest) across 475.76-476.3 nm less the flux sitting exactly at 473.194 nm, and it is 1.8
